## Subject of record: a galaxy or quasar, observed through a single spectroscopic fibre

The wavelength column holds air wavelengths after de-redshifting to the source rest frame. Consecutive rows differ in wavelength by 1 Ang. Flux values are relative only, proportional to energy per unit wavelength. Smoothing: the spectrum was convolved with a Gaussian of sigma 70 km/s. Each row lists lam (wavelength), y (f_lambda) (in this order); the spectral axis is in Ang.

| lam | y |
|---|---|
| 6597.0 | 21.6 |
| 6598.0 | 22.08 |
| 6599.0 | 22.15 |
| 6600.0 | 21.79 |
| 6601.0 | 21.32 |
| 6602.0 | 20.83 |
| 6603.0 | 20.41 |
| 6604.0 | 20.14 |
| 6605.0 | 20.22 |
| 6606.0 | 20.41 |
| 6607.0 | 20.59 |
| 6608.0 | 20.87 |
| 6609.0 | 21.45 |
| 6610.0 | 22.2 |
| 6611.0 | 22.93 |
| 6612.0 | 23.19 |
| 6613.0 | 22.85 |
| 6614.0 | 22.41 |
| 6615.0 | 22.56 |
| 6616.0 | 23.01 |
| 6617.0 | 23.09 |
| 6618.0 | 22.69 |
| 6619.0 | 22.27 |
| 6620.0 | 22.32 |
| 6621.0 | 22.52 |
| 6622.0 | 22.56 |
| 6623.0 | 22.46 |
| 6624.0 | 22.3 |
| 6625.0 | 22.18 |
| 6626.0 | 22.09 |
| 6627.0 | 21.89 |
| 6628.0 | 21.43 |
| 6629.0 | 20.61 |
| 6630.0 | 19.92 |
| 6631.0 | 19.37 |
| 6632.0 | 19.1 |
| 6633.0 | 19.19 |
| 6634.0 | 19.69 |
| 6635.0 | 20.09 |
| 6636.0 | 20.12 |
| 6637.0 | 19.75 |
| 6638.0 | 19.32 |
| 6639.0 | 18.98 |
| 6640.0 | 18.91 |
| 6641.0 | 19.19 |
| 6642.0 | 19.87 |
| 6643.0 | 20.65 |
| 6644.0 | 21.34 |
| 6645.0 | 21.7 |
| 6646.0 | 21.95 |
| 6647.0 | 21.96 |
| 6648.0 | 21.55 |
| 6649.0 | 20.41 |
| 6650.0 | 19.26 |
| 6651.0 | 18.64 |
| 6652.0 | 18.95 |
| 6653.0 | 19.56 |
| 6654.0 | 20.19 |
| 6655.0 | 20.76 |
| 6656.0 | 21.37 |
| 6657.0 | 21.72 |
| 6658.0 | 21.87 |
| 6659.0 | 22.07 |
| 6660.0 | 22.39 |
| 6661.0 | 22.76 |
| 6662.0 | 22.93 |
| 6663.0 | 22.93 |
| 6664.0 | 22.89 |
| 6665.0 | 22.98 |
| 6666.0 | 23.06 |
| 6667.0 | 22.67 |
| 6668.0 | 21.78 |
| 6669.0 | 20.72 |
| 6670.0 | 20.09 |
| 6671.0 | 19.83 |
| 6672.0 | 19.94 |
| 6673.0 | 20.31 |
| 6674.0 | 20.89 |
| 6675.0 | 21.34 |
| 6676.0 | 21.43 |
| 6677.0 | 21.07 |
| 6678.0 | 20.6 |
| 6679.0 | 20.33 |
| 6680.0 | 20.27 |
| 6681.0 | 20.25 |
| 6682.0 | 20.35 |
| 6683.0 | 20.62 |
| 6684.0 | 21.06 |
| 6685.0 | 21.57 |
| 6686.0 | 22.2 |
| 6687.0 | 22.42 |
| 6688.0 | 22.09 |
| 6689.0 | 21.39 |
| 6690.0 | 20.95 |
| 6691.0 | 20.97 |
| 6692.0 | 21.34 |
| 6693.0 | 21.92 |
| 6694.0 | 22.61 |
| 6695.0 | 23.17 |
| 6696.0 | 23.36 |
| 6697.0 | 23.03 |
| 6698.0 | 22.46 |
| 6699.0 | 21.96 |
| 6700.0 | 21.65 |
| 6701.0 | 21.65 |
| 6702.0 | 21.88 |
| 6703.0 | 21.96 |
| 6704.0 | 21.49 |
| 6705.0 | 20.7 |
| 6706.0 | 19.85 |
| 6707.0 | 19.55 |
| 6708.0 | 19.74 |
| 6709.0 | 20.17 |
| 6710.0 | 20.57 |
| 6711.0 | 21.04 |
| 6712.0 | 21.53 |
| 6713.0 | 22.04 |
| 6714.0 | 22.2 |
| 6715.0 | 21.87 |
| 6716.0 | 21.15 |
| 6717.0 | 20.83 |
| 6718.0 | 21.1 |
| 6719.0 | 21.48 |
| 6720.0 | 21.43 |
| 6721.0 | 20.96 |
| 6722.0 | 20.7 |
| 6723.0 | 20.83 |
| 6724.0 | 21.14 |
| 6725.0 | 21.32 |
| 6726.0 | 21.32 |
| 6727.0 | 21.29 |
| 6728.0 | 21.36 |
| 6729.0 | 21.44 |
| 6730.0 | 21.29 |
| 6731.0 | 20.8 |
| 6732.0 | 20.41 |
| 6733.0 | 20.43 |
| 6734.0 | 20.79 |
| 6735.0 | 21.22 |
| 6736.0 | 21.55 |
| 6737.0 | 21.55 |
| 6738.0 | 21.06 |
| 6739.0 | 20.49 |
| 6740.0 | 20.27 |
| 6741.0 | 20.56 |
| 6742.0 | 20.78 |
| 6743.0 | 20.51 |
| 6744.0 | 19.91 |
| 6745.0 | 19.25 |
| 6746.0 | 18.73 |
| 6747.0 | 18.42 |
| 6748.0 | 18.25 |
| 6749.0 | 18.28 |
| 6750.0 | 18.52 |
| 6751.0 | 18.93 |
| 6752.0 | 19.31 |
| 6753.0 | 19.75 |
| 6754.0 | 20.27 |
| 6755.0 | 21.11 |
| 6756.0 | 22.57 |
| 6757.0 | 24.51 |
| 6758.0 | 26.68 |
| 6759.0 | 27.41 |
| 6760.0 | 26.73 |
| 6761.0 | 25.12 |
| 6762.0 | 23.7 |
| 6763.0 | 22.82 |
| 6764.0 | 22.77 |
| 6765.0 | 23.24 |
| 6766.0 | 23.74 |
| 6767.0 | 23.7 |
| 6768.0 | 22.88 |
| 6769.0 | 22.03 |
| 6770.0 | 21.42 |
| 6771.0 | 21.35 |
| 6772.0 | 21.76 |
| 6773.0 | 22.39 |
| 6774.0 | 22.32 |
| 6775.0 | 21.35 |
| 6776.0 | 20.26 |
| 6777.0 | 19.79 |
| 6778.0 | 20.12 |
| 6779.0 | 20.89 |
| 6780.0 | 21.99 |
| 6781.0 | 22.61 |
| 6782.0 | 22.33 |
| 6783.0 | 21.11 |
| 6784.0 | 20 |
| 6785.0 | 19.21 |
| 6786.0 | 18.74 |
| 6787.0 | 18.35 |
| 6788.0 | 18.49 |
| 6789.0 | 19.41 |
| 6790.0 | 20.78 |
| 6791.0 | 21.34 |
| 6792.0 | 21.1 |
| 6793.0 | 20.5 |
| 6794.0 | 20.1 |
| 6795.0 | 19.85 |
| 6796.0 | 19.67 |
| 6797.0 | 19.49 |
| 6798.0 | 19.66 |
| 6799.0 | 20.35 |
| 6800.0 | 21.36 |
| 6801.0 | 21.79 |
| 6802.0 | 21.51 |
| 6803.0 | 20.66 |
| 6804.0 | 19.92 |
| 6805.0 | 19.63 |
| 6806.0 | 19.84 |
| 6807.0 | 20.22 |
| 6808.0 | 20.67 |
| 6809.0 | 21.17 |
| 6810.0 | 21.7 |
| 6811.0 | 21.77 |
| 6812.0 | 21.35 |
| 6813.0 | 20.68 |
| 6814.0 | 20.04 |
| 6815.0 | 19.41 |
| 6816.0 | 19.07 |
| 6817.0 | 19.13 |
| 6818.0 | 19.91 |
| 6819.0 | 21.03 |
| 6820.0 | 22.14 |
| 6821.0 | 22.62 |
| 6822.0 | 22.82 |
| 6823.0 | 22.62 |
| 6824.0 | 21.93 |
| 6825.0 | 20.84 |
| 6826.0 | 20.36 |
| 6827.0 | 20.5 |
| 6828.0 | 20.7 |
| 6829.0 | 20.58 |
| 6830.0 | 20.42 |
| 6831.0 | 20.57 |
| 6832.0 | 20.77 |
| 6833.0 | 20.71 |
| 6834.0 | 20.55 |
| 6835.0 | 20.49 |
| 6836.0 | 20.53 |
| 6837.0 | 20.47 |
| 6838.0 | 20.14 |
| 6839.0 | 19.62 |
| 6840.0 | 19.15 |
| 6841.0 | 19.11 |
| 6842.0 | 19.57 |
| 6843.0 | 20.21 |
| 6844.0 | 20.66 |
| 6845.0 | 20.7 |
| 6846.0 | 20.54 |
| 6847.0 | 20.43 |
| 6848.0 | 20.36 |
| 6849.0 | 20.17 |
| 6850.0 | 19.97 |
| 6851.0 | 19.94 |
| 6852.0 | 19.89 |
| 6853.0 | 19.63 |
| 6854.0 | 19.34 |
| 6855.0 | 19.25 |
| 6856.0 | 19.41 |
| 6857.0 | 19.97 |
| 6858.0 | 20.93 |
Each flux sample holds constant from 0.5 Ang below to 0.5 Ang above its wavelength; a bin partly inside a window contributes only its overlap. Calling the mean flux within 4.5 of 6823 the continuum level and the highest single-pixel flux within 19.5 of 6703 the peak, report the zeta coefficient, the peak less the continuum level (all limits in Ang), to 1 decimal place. 1.7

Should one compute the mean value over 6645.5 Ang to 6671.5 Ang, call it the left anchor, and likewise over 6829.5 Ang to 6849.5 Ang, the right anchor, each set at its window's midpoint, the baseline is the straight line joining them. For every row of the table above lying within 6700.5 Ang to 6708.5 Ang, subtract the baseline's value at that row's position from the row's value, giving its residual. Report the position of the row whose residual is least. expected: 6707.0 Ang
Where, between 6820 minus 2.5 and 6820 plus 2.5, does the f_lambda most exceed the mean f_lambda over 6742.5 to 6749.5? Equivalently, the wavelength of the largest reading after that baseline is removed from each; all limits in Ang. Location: 6822.0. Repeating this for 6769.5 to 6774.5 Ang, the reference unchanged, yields 6773.0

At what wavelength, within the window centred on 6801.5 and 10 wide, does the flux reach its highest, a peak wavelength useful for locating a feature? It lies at 6801.0 Ang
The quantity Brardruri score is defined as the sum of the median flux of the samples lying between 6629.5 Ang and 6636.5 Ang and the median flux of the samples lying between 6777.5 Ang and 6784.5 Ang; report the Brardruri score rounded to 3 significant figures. 40.8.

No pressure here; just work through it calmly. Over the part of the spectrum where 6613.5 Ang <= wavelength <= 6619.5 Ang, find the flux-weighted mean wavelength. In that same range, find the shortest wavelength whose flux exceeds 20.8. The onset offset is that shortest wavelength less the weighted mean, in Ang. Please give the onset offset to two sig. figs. -2.5 Ang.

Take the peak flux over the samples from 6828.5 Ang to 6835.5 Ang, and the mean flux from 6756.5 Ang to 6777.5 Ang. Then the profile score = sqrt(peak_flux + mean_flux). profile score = 6.63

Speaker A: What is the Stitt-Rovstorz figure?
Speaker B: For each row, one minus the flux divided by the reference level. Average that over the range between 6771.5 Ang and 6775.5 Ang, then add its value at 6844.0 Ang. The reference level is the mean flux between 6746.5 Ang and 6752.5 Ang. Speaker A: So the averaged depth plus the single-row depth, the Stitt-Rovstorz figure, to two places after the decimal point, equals -0.29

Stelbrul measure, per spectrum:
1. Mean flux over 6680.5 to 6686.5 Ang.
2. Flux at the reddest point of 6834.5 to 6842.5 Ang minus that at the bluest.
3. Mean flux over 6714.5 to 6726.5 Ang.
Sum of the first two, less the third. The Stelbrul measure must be -1.1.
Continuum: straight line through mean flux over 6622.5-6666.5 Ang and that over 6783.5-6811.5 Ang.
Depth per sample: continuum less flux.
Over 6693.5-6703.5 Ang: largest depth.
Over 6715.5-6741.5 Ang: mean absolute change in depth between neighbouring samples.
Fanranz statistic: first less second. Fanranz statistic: -1.2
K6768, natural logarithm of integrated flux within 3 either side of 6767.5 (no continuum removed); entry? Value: 4.92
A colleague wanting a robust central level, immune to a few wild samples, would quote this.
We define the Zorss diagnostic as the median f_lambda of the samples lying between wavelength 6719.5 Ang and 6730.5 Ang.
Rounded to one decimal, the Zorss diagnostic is 21.3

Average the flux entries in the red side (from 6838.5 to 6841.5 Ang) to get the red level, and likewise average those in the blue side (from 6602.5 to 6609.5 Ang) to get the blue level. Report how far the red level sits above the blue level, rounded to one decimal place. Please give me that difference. -1.3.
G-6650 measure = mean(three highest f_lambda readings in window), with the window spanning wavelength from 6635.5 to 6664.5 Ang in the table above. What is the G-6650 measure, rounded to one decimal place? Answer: 22.9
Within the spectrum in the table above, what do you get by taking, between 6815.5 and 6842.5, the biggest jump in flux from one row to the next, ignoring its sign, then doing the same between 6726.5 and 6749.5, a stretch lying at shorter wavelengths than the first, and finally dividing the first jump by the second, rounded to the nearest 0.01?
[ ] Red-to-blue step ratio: 1.70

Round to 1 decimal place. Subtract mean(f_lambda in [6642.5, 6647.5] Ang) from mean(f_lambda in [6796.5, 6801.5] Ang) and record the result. -1.0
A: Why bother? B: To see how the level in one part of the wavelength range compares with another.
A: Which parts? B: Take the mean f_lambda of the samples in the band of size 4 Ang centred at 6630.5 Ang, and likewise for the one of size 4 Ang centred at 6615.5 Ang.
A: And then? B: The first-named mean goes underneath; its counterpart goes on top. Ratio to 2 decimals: 1.15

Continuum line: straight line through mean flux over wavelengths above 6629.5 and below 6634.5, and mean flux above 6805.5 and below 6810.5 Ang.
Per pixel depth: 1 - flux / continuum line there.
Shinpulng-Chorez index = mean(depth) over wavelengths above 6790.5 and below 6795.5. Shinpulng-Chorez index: 0.00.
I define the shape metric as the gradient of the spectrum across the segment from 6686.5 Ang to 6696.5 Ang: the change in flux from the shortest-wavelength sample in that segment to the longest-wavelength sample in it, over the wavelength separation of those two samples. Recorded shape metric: 0.10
